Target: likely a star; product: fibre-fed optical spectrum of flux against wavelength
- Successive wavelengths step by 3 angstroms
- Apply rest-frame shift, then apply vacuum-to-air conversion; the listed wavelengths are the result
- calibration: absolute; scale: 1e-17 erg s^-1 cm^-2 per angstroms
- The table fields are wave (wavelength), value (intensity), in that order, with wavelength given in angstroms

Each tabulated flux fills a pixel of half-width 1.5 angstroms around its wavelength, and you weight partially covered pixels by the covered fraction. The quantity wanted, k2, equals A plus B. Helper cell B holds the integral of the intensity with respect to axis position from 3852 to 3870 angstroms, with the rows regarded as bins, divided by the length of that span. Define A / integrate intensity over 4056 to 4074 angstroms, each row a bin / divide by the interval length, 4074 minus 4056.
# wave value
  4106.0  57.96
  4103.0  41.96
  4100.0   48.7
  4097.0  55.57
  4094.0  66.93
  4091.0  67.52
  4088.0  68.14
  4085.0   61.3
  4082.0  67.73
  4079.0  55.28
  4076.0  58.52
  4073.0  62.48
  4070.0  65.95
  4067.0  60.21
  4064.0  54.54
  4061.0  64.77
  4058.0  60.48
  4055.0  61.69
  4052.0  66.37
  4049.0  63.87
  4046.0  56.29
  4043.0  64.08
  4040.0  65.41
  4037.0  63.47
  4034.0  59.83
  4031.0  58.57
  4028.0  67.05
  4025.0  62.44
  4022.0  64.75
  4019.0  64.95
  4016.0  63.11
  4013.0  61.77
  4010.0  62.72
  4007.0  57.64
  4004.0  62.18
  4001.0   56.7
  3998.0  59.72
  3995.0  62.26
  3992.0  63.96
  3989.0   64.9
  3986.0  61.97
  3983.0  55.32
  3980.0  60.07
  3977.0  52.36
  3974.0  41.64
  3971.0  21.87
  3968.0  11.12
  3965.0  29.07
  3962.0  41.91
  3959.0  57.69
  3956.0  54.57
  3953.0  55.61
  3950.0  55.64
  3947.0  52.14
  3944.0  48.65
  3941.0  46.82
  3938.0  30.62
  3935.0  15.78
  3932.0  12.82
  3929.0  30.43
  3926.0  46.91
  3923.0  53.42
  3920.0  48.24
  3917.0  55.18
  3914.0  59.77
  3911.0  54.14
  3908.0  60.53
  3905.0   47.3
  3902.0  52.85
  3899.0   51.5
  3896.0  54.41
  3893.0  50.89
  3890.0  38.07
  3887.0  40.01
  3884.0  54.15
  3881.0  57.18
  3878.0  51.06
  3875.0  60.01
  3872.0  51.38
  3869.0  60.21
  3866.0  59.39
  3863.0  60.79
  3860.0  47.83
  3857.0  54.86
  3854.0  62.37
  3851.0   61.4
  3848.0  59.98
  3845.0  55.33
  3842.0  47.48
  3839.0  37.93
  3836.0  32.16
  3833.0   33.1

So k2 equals 119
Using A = 61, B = 57.6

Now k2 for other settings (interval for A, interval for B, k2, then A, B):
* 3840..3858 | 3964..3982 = 93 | 56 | 36.8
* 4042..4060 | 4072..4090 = 125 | 62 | 62.4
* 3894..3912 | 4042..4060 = 116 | 53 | 62.1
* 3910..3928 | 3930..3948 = 86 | 52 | 33.9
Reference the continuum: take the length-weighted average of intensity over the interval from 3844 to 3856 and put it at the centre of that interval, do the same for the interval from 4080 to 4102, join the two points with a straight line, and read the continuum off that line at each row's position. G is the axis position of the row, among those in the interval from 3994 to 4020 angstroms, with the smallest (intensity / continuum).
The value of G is 4001.0 angstroms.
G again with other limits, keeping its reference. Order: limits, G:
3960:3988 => 3968.0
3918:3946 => 3932.0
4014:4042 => 4031.0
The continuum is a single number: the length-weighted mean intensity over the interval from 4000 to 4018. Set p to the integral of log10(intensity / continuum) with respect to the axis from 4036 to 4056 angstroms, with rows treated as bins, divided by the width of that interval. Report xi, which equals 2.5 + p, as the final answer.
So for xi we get 2.51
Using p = 0.01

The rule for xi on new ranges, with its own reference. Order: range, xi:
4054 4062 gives 2.51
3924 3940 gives 2.12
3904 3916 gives 2.46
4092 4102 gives 2.47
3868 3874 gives 2.46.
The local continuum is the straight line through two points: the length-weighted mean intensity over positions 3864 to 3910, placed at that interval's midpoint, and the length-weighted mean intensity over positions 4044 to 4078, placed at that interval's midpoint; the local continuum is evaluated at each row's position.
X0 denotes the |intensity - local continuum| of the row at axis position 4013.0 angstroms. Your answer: 3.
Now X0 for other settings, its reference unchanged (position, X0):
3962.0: 15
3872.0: 1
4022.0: 5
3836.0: 18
